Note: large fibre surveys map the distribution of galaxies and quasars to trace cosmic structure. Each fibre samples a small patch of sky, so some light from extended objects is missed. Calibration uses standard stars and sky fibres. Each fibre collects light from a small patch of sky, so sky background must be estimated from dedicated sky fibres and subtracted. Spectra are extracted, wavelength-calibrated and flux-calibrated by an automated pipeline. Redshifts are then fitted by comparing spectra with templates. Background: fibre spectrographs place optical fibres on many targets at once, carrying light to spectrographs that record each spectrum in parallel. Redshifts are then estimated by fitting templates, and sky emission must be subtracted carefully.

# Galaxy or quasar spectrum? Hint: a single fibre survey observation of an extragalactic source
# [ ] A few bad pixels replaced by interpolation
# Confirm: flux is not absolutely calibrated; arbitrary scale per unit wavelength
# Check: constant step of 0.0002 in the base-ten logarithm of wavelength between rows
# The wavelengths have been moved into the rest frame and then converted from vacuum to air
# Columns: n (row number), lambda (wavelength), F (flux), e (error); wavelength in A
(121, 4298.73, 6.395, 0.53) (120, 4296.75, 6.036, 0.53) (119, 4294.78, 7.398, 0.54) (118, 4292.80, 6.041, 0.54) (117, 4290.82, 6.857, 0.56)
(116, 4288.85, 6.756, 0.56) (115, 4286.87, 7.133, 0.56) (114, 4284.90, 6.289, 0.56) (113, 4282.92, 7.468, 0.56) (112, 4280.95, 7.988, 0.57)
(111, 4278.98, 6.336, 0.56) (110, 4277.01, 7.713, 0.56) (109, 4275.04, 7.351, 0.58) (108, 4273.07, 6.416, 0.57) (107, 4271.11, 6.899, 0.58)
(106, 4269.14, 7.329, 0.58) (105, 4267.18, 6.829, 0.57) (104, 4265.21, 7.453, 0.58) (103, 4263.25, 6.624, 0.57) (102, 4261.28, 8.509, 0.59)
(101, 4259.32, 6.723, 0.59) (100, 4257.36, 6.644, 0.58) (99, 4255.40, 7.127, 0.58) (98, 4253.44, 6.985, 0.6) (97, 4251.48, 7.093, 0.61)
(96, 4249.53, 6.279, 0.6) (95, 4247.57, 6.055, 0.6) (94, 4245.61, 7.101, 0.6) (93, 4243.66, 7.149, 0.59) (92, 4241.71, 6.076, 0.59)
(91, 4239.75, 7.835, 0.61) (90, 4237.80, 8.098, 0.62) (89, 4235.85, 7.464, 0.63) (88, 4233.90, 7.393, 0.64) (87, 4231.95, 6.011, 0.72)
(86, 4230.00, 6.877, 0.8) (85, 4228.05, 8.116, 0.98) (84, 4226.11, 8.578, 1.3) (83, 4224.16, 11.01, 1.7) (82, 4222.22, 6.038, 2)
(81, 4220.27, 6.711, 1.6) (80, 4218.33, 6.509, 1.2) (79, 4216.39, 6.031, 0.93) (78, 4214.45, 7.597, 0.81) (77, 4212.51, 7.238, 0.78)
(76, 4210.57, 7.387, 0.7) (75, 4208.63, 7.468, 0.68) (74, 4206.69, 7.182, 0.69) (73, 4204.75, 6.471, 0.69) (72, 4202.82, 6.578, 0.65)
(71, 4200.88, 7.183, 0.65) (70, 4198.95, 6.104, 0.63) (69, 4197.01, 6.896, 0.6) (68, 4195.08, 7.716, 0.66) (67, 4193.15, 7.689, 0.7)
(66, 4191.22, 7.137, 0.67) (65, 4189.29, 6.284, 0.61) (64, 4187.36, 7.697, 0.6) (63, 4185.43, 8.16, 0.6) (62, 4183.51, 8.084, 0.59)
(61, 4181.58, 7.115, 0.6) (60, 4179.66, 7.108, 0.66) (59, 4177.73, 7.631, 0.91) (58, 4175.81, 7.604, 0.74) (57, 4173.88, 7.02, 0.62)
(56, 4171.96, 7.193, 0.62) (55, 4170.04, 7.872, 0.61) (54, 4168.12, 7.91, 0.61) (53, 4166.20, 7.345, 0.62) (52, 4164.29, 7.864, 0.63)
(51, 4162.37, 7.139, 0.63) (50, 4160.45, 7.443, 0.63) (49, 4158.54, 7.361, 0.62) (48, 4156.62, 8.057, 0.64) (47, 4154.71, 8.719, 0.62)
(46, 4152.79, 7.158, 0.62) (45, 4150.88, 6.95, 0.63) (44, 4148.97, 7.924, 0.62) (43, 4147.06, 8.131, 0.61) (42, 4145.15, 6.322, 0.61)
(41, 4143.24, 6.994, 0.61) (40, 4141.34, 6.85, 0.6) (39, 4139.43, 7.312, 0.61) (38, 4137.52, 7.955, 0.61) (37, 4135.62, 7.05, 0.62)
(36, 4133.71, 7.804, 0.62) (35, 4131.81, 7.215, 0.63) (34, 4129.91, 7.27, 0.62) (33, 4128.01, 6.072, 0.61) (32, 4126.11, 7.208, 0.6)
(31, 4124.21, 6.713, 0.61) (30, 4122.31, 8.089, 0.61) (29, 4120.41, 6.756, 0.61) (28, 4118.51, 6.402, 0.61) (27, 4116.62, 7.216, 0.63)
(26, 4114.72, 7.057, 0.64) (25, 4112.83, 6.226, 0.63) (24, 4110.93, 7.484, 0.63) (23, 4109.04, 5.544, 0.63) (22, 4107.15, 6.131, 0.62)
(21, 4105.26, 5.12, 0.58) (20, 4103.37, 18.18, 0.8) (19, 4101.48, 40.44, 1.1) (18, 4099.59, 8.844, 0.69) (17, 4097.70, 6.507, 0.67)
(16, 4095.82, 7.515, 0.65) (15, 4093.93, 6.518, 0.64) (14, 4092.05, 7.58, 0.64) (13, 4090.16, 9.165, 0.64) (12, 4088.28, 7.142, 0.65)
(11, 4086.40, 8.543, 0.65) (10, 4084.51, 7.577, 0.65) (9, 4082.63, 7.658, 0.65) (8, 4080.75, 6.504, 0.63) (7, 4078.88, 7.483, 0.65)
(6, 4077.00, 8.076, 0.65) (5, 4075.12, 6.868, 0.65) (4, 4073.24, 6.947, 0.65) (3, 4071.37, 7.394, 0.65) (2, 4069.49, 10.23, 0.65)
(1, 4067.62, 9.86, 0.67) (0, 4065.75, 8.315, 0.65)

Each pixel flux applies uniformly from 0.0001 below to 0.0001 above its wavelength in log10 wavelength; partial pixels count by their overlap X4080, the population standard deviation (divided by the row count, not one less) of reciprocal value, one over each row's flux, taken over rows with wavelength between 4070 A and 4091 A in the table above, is 0.012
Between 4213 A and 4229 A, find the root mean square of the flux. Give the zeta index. 7.7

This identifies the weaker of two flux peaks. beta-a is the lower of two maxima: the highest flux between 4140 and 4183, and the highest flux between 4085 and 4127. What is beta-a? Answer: 8.7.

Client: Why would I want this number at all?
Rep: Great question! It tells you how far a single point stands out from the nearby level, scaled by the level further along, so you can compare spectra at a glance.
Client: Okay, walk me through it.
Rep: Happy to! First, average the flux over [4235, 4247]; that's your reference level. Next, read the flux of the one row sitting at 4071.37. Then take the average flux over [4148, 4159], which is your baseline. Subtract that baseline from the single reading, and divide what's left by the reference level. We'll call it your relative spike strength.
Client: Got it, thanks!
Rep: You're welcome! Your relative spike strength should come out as -0.04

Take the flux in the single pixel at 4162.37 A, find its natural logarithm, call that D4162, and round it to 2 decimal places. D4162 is 1.97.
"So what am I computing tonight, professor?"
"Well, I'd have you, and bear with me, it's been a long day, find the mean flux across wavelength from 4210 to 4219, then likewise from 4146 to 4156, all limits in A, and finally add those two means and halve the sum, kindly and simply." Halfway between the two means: 7.4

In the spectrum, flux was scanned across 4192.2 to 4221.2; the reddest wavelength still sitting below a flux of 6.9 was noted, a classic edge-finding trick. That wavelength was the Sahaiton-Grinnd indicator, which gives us 4220.27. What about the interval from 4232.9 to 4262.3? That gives 4259.32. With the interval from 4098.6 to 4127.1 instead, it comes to 4124.21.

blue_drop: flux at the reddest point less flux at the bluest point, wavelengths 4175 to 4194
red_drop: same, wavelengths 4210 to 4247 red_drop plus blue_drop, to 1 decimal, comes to -0.2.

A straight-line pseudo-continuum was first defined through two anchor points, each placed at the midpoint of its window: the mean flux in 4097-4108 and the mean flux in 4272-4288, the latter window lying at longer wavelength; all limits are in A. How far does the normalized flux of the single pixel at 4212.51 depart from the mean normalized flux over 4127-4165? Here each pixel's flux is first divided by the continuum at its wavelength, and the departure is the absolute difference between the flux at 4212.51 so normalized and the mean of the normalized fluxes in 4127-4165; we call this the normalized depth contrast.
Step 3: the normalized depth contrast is 0.15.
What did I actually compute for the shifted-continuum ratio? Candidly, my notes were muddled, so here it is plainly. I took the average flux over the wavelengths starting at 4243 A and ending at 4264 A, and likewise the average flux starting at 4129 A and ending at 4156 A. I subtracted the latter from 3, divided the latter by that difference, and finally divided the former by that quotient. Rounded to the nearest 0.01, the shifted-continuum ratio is -4.13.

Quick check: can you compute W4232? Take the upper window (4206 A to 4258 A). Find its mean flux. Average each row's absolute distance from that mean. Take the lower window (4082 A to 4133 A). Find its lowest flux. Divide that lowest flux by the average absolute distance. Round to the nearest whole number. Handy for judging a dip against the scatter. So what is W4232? 8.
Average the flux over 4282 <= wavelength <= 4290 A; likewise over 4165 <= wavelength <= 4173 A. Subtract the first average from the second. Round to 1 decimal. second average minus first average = 0.7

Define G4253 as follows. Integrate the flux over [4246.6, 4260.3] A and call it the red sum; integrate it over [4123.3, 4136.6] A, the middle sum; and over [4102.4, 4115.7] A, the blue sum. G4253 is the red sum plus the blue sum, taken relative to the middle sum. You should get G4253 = 2.1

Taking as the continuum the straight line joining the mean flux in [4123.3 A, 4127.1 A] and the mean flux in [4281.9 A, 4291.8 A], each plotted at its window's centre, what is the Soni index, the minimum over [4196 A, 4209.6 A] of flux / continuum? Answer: 0.88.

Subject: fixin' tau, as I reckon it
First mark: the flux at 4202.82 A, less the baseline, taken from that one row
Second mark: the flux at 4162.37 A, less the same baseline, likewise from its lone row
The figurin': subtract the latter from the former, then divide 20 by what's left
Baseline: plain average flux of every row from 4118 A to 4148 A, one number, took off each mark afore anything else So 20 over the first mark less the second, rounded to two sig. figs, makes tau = -36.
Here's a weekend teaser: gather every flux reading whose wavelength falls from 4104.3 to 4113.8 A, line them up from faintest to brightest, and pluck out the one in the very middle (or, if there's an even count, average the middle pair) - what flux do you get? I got 6.1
